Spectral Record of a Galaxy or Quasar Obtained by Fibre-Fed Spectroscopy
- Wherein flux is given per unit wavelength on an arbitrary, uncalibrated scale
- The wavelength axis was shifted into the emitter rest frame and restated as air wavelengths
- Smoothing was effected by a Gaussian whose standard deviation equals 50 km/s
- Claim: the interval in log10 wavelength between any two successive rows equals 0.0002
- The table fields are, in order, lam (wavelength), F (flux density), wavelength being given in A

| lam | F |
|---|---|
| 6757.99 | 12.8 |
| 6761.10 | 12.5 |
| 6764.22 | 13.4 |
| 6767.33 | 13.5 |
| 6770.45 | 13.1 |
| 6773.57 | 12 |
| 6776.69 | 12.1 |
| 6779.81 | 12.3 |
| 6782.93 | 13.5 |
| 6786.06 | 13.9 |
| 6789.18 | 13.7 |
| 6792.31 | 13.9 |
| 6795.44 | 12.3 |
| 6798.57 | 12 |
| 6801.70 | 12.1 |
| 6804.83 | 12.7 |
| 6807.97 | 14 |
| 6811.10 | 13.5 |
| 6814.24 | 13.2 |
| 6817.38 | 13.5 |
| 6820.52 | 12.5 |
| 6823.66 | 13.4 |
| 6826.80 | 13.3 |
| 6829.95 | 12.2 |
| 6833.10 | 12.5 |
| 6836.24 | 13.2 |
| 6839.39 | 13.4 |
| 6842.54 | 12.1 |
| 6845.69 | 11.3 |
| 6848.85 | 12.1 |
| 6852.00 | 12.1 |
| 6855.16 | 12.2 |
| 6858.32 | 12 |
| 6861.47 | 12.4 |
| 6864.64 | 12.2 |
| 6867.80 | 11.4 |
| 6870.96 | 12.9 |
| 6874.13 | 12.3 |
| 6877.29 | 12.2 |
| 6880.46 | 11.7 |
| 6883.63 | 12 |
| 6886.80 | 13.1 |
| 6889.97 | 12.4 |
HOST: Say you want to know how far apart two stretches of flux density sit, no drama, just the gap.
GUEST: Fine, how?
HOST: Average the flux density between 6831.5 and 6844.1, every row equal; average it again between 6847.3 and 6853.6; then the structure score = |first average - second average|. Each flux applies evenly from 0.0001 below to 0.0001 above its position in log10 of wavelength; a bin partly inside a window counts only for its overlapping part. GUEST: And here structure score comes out 0.70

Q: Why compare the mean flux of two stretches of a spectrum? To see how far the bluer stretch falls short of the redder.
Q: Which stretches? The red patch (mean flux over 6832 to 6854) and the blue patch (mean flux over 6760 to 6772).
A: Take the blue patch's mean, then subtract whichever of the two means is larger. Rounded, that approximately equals 0.0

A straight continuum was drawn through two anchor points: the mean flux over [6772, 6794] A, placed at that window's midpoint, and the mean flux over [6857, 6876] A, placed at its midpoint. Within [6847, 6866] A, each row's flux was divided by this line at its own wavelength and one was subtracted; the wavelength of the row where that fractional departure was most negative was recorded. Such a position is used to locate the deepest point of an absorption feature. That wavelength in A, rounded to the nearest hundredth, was 6858.32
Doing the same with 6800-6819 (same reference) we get 6801.70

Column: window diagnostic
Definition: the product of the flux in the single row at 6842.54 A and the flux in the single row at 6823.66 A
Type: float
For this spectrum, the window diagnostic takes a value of 162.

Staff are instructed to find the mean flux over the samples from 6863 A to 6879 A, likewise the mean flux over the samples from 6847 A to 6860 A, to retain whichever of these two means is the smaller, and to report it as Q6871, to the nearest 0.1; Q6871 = 12.1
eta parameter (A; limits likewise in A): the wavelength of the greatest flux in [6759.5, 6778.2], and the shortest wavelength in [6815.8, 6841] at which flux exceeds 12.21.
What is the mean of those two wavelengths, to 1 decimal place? 6792.4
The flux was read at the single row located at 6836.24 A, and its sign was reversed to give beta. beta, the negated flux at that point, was -13.2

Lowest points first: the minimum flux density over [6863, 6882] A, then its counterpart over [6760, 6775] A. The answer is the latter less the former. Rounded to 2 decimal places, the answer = 0.60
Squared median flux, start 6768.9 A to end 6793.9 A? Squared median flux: 177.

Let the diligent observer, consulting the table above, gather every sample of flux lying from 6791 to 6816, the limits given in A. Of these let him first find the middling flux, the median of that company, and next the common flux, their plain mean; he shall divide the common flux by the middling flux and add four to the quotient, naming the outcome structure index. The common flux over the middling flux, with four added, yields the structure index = 5.00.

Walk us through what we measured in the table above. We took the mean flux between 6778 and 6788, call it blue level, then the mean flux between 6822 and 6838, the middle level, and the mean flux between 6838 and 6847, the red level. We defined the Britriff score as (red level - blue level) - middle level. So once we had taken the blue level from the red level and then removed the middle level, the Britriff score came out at -13.9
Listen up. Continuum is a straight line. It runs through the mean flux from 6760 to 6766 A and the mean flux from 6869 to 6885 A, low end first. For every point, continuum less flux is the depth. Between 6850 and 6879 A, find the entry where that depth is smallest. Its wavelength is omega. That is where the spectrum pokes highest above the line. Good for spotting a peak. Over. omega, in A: 6870.96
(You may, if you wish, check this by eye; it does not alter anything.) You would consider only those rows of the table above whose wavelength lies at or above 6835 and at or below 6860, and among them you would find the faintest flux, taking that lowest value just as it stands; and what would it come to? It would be 11.3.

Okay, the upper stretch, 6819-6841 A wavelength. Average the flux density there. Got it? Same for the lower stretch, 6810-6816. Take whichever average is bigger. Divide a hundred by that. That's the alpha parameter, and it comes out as 7.5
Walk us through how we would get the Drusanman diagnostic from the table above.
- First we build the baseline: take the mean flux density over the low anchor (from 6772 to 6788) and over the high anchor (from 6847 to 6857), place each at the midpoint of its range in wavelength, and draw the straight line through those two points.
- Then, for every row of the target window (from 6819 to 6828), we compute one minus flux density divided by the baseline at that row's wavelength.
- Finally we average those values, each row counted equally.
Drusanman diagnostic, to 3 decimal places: -0.056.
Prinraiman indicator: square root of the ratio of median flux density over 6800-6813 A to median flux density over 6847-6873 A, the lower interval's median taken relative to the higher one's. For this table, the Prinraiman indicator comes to 1.038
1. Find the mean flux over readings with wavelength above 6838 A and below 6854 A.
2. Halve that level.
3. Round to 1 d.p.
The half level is 6.1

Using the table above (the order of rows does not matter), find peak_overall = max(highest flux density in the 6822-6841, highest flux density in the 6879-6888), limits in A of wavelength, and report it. 13.4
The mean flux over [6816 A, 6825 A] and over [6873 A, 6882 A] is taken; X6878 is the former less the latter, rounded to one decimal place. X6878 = 1.1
